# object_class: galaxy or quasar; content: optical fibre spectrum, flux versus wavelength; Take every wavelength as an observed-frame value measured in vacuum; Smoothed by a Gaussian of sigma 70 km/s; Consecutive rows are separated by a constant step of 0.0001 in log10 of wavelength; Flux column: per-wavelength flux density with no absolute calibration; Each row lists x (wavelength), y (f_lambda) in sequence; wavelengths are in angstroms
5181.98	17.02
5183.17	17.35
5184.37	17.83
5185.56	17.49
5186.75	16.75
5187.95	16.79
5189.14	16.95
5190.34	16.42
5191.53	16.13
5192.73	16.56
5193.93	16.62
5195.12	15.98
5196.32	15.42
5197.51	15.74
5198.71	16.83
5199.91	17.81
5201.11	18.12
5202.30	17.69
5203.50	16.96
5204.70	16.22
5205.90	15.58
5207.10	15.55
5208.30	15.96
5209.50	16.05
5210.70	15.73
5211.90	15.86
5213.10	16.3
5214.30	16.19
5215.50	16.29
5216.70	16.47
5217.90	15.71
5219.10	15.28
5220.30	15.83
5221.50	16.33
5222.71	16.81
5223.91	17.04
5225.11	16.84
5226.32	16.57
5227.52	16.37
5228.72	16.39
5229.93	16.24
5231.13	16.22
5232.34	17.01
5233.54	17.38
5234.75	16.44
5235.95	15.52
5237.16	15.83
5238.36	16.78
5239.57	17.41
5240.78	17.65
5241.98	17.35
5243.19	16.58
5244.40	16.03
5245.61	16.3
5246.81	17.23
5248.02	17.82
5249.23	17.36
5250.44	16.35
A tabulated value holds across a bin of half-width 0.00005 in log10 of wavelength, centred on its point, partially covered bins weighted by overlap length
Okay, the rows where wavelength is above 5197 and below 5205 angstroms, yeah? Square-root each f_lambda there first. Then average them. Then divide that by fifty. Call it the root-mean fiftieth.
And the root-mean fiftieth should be 0.0826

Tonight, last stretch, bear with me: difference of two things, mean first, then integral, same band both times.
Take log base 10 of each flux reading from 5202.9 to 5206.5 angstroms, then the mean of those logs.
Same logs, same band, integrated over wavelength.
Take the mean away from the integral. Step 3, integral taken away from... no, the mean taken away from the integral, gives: 3.1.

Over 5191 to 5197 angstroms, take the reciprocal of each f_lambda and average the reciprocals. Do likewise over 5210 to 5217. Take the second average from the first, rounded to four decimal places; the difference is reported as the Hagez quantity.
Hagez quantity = 0.0000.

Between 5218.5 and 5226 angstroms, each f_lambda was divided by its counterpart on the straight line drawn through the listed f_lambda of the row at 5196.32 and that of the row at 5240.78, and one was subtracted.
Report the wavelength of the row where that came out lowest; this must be 5219.10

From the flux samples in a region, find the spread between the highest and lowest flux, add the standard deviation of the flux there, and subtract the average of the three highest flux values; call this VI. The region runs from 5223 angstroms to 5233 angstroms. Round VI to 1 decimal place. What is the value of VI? -15.8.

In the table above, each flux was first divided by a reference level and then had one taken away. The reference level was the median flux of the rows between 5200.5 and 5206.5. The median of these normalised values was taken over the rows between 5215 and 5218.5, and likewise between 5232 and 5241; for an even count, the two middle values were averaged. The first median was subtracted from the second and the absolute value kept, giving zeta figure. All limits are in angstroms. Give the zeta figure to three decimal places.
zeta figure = 0.036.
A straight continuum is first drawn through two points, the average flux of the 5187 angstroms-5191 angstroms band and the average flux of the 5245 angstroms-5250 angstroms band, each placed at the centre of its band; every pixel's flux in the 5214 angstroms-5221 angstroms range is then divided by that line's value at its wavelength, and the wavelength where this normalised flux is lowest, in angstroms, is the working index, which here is 5219.10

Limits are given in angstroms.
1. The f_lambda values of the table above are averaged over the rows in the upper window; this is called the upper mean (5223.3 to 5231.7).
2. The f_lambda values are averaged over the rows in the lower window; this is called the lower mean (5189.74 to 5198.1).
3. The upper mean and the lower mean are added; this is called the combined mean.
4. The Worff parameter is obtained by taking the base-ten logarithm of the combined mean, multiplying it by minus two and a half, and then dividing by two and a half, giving -1.51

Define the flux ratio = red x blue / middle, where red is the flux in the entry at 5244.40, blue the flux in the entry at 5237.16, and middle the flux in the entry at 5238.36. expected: 15.1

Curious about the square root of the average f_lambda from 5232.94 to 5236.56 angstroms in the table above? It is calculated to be 4.055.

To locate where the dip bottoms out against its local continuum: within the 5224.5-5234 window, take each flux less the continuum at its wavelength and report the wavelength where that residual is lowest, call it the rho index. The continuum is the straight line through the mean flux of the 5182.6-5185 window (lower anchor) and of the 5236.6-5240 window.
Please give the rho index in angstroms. 5229.93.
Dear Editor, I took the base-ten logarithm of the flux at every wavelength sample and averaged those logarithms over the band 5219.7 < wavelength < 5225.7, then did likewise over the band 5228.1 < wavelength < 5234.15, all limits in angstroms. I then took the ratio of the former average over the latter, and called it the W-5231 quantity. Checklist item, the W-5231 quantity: 1.00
